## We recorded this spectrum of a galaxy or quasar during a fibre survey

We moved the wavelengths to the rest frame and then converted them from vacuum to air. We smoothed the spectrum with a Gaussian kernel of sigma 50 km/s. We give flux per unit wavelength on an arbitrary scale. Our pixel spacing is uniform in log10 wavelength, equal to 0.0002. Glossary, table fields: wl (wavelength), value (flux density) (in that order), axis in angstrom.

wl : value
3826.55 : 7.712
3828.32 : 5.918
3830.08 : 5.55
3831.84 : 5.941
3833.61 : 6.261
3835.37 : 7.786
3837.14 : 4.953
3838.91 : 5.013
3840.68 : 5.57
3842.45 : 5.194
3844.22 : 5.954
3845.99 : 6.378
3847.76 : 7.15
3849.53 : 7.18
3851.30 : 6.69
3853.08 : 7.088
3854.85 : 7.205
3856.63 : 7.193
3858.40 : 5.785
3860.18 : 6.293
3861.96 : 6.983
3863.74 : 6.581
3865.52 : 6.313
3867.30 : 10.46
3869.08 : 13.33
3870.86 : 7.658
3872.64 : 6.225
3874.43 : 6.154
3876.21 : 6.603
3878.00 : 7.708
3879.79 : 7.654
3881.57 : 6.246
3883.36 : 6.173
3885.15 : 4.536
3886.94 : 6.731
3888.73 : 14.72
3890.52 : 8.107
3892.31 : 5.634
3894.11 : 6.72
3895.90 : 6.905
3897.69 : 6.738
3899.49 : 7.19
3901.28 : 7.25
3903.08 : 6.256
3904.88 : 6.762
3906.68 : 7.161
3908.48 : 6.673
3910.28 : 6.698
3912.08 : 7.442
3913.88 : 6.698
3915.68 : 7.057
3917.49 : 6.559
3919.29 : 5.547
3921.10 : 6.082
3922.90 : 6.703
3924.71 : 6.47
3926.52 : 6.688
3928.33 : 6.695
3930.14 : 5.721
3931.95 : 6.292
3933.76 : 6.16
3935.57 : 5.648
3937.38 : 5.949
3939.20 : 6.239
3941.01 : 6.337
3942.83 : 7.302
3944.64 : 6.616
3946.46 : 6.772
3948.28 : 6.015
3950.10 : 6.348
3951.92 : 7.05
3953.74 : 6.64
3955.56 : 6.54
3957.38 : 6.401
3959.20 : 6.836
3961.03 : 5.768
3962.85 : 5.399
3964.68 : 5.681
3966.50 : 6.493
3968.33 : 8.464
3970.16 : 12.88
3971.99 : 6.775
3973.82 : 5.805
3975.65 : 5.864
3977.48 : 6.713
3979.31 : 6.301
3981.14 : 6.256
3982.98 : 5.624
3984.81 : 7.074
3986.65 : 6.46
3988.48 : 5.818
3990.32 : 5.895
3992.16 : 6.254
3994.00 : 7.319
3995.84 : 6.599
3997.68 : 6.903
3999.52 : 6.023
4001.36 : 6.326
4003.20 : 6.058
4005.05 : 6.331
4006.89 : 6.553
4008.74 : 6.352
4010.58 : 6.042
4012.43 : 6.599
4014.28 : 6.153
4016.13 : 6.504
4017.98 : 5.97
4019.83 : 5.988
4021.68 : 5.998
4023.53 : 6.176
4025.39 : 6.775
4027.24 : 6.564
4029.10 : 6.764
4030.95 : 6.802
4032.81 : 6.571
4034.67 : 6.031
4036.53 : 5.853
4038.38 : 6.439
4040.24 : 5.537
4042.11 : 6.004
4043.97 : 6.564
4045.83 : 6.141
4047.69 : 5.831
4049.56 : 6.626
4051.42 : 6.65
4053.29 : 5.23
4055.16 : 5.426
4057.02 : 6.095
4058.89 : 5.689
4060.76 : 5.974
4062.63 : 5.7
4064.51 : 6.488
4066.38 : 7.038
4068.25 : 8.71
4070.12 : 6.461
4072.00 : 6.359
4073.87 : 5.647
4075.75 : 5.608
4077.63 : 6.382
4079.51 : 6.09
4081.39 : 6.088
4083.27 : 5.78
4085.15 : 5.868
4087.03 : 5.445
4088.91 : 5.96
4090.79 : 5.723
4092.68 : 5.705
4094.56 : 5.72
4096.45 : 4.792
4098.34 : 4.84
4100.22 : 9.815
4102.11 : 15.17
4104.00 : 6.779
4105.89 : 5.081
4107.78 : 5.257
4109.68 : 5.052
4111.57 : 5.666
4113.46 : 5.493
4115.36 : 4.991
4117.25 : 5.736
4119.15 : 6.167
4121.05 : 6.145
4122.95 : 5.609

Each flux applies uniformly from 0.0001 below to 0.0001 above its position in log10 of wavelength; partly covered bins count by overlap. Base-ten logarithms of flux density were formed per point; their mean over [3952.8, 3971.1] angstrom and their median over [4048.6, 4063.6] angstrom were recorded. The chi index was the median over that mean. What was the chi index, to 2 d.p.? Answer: 0.91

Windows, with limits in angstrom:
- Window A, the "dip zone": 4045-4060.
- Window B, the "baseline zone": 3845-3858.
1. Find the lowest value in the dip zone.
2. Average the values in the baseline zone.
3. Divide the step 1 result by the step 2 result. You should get 0.75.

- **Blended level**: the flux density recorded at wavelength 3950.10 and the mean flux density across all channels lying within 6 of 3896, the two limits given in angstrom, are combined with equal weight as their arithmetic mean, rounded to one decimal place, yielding 6.6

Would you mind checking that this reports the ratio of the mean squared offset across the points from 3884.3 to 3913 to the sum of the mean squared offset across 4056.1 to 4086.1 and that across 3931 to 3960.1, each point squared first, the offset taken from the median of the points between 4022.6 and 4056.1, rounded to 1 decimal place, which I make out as 7.0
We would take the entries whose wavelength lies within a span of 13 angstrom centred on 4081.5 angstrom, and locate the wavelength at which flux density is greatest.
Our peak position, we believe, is 4077.63 angstrom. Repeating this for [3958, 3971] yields 3970.16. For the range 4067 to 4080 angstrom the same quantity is 4068.25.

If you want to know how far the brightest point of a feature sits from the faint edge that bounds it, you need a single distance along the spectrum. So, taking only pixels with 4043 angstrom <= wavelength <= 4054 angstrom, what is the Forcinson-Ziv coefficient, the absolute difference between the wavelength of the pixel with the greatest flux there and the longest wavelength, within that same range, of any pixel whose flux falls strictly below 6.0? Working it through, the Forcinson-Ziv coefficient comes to 1.9 angstrom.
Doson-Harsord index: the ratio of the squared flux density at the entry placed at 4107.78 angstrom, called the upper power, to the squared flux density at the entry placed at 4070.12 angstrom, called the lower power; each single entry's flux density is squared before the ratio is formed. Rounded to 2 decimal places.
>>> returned 0.66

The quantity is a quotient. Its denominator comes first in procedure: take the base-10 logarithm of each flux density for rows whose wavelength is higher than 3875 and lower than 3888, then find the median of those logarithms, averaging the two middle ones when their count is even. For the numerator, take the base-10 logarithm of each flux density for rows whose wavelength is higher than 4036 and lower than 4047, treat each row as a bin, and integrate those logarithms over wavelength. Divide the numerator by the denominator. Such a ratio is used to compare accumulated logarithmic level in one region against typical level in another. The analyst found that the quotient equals 11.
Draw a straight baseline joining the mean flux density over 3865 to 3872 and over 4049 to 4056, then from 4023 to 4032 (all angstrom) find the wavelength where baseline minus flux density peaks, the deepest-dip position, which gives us 4023.53 angstrom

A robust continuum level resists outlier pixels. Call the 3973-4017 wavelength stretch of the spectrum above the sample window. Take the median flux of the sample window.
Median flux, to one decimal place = 6.3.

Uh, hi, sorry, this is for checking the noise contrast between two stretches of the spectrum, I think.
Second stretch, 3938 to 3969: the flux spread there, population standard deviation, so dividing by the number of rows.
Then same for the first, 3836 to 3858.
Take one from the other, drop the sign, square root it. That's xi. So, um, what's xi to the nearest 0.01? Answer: 0.45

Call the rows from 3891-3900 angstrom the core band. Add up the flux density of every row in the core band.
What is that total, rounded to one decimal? 33.2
